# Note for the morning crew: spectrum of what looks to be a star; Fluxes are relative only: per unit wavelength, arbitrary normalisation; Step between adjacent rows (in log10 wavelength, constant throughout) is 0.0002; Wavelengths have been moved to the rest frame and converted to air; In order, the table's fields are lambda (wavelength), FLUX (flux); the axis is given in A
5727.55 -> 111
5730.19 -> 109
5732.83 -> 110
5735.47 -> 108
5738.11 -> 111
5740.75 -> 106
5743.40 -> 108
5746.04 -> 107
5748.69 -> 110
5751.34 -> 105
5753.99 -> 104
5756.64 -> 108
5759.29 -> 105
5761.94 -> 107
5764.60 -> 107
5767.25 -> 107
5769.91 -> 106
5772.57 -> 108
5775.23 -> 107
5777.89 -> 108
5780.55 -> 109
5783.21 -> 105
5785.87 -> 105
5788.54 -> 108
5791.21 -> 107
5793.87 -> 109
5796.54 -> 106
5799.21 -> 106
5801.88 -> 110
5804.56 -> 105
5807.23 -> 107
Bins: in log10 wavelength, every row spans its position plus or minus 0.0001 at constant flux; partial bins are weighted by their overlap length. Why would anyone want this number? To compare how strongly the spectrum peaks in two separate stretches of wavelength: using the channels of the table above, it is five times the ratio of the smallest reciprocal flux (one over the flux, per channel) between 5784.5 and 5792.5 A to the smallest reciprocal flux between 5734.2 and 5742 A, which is 5.14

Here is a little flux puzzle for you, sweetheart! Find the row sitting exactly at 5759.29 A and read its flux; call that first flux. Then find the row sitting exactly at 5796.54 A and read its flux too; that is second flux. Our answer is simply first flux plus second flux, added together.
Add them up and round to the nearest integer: 211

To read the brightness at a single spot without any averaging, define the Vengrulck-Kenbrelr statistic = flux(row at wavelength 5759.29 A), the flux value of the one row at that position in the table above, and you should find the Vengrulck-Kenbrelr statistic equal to 105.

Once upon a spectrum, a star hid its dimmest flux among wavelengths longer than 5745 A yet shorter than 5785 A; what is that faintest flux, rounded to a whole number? 104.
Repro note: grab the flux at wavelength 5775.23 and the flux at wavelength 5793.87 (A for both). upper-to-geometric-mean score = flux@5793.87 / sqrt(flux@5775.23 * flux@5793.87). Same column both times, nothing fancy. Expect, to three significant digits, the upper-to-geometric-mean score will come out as 1.01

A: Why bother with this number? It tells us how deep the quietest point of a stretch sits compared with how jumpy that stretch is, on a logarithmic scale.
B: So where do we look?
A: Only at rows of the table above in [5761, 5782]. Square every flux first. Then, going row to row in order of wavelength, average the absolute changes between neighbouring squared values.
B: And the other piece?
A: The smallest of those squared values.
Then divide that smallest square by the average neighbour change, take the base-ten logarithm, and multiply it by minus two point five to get -4.46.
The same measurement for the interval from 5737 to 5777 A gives -3.43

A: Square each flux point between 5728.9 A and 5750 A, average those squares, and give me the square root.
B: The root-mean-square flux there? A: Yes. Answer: 109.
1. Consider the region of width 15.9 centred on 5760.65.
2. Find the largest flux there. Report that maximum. 108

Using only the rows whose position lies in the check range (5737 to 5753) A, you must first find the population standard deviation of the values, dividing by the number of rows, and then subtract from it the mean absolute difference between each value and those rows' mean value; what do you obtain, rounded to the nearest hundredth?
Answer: 0.28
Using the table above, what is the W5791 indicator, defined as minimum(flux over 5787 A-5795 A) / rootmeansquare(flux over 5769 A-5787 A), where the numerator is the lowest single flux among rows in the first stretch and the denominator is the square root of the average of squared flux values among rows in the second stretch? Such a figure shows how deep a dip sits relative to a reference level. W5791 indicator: 1.00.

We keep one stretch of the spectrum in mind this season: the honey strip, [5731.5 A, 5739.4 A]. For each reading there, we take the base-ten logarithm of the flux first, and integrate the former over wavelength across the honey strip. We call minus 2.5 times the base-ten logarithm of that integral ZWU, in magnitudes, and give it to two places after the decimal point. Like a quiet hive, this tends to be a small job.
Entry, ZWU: -3.02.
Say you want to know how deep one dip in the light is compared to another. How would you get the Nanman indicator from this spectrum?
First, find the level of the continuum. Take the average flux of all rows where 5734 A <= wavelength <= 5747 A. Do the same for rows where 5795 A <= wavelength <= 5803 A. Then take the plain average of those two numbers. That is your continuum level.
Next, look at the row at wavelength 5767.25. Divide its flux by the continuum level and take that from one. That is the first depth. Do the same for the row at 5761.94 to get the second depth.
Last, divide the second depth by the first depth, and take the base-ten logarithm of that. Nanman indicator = 0.00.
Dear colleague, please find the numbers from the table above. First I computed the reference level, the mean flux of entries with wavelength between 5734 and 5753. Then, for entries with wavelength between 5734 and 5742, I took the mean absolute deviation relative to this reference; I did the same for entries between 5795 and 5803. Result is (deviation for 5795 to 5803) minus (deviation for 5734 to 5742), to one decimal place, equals 0.2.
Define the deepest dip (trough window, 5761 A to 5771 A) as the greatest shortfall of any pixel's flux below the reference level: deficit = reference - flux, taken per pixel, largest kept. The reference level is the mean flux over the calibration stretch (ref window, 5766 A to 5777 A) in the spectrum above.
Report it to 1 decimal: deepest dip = 1.0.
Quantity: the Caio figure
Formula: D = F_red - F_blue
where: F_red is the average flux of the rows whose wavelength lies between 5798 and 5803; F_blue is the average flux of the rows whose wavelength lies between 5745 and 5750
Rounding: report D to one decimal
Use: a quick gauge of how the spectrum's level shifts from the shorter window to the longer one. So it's -0.5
